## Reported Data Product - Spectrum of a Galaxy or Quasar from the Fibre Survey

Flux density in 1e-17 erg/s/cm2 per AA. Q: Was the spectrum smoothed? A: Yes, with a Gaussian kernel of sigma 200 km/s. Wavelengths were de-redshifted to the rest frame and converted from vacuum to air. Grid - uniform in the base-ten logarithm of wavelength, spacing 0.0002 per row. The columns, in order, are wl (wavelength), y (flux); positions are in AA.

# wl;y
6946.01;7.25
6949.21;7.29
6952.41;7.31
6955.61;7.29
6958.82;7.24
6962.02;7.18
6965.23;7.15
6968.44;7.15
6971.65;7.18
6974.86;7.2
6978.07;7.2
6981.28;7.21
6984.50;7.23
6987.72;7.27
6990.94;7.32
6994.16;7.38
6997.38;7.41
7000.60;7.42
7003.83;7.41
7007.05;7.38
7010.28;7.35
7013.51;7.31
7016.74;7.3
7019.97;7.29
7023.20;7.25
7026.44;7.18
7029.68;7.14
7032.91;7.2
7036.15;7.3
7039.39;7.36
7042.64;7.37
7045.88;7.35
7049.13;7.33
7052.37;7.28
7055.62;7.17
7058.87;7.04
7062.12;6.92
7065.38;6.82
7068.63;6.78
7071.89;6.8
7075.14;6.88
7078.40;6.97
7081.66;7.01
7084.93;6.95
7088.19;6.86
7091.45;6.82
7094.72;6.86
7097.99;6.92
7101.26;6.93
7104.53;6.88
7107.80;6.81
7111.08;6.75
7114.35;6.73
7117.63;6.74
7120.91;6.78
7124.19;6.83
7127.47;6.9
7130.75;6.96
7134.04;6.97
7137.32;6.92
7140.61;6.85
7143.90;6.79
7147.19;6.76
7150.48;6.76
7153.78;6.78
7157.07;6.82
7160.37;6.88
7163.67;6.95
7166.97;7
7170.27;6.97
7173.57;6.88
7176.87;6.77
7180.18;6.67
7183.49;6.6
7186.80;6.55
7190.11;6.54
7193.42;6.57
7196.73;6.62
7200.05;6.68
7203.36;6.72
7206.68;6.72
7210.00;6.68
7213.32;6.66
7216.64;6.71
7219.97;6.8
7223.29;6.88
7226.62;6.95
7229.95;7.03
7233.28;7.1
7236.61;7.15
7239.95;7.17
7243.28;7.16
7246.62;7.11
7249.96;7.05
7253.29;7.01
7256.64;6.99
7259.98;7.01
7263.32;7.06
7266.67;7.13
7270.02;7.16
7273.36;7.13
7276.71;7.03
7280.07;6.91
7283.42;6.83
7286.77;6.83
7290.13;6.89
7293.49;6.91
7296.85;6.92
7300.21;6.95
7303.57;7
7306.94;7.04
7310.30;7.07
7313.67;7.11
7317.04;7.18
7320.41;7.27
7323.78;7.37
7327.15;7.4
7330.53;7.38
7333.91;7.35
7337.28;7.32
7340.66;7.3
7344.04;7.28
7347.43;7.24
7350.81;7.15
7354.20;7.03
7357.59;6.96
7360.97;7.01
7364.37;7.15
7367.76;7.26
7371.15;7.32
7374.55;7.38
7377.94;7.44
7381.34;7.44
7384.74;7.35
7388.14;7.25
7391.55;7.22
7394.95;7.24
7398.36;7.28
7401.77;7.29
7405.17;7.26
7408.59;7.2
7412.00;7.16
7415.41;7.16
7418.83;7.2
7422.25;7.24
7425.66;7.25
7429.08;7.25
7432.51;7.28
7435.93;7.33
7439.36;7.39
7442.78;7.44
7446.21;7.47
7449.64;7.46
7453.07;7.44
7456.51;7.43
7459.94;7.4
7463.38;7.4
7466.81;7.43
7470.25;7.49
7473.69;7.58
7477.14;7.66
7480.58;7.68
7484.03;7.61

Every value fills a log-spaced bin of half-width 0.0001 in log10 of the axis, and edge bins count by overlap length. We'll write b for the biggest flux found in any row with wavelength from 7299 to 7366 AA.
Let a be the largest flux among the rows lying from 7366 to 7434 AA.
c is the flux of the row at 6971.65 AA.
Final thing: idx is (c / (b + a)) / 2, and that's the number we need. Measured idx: 0.242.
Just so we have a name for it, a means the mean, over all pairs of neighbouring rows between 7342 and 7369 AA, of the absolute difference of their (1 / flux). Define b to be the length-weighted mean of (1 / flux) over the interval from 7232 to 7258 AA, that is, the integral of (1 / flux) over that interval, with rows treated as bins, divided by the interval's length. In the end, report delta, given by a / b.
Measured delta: 0.0124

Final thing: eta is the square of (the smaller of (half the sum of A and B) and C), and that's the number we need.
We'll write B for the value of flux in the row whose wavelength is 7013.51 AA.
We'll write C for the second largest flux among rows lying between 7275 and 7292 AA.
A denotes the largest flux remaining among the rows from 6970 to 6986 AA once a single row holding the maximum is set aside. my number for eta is 47.7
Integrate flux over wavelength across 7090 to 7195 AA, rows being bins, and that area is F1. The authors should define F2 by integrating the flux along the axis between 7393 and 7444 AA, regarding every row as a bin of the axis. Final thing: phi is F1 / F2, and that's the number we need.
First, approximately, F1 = 715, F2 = 370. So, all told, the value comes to 1.9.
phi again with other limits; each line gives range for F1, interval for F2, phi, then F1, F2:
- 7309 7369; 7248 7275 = 2.3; 433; 191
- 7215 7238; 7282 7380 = 0.2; 160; 701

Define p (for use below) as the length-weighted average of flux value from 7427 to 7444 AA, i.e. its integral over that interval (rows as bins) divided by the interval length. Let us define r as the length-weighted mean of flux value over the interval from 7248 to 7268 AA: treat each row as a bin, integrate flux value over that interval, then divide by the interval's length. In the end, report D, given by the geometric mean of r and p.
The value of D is 7.19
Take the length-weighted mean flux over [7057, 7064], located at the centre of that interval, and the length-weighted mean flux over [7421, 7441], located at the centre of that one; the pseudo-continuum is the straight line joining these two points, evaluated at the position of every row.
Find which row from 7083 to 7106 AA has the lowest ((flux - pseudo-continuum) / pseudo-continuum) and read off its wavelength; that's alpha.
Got 7091.45 AA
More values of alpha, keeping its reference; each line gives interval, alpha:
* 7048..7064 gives 7062.12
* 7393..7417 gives 7415.41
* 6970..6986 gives 6971.65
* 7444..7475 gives 7463.38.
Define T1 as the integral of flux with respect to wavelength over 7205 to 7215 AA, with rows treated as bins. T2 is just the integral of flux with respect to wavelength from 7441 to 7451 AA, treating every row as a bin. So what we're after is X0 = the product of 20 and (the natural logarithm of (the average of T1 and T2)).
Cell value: 85.2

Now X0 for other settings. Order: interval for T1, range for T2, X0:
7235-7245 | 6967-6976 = 84.4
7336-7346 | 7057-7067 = 85.3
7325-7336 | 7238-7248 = 86.7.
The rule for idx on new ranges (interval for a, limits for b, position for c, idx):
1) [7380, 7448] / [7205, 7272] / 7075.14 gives 0.235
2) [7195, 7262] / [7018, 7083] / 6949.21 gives 0.251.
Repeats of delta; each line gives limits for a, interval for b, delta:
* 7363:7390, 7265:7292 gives 0.0090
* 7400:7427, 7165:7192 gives 0.0041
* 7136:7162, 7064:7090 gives 0.0059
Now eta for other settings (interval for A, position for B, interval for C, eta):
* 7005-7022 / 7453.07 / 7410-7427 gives 52.4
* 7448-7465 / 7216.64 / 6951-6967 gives 50.1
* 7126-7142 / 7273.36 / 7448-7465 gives 49.6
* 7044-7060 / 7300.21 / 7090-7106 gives 47.9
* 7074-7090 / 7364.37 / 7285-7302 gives 47.9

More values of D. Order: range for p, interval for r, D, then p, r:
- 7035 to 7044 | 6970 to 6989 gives 7.28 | 7.34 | 7.21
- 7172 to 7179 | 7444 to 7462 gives 7.12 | 6.81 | 7.44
